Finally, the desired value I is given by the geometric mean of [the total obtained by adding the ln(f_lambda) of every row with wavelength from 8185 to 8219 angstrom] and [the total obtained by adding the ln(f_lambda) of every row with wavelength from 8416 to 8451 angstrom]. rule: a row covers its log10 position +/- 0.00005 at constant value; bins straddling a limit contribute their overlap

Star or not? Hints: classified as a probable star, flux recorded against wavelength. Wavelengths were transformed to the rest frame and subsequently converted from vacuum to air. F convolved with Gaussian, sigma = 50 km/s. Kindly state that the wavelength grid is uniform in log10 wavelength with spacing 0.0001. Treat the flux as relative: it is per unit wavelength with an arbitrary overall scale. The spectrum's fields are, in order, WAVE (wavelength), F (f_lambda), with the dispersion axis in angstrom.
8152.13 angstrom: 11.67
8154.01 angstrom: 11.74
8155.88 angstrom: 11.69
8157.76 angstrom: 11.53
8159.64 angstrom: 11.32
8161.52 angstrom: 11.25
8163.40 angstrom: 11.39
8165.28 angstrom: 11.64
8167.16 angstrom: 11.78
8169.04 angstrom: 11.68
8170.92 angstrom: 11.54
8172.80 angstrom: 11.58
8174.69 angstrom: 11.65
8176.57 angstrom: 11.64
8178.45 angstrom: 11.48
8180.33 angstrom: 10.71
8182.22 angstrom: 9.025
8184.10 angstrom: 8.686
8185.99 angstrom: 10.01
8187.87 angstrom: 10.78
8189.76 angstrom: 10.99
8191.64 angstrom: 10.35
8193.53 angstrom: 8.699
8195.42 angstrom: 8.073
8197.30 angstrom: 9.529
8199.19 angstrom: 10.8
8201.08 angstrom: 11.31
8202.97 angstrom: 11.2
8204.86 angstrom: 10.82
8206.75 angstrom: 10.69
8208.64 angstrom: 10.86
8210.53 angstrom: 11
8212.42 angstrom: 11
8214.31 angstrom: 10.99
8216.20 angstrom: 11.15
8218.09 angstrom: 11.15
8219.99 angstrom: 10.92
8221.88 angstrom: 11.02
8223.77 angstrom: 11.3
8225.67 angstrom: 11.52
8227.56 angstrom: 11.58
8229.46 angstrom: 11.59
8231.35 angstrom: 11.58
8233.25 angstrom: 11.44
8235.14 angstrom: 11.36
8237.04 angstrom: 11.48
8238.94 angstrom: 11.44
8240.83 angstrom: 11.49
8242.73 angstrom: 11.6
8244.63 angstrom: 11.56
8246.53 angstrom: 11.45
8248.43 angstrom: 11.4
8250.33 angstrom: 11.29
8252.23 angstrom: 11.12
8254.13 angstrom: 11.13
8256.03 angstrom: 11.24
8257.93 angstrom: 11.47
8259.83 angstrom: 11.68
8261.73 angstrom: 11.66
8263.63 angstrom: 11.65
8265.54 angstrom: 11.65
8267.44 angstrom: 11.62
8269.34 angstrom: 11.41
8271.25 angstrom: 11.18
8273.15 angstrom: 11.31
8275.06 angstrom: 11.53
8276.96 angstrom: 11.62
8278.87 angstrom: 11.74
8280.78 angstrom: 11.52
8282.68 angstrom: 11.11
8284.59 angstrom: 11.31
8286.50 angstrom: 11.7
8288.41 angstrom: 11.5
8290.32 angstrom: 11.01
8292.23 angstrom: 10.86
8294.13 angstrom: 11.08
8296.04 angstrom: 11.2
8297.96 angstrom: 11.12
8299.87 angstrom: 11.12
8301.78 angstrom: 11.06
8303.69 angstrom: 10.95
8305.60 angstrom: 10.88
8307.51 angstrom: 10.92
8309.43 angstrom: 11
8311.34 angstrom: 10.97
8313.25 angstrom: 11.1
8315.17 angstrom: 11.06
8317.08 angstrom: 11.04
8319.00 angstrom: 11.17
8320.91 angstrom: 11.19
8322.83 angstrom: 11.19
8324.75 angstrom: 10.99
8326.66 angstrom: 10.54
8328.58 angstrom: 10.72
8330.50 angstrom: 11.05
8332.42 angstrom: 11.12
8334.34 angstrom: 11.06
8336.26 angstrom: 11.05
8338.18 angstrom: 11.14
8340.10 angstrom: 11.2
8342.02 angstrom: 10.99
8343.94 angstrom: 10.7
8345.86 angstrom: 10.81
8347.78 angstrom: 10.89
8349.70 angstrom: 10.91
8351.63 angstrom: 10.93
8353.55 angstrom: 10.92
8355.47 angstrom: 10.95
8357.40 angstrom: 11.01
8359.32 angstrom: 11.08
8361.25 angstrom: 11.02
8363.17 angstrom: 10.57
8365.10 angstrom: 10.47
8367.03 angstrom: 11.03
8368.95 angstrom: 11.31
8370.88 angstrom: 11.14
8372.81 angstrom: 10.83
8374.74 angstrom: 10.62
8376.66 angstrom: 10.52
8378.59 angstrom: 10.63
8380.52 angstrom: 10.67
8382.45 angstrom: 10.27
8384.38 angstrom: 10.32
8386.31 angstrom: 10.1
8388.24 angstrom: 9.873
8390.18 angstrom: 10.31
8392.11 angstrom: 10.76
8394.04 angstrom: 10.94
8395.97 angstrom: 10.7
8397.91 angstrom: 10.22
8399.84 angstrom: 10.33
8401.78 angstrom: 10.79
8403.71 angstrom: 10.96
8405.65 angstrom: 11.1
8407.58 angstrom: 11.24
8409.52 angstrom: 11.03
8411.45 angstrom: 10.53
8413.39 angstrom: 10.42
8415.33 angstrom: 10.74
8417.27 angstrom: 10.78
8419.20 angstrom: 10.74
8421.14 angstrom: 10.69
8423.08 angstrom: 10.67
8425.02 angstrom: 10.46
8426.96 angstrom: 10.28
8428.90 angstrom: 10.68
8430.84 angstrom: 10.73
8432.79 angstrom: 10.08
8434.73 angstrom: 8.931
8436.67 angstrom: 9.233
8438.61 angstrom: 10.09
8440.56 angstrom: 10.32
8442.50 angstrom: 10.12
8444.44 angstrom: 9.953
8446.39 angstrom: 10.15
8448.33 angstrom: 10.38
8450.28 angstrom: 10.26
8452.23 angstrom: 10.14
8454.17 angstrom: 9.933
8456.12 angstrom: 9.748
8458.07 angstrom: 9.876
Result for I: 42.1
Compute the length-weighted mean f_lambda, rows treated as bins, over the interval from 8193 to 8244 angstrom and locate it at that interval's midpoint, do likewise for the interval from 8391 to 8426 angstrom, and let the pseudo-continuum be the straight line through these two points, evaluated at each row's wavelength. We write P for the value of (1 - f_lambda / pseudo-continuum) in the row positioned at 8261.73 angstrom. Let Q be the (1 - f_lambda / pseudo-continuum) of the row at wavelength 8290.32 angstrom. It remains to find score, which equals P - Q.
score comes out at -0.06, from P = -0.07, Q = -0.012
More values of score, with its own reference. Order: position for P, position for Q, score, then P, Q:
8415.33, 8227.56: 0.05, 0.00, -0.057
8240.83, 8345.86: -0.05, -0.05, 0.000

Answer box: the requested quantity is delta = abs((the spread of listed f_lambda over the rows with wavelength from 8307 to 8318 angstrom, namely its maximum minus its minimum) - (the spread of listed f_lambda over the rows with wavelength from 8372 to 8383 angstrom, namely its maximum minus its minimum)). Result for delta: 0.4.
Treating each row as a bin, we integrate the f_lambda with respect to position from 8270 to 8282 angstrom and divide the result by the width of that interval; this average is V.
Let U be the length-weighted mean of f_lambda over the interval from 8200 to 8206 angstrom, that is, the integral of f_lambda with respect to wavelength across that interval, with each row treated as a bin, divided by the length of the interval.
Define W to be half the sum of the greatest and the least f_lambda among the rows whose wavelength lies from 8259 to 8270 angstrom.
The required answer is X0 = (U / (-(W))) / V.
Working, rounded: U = 11.1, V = 11.5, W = 11.5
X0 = -0.084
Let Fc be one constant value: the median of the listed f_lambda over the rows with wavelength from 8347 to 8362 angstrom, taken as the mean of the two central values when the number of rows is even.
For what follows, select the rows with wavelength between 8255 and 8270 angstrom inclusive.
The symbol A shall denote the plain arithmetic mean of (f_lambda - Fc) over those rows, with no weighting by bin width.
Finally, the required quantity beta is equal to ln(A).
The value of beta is -0.5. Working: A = 0.61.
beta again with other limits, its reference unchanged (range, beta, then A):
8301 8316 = -2.9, 0.05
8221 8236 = -0.7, 0.48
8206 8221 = -3.5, 0.03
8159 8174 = -0.5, 0.58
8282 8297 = -1.3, 0.28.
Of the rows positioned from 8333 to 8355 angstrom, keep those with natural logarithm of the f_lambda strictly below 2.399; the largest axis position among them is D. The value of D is 8353.55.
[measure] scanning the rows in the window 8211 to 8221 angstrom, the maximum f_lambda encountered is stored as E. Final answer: 11.15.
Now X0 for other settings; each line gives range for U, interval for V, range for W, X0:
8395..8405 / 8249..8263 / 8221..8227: -0.083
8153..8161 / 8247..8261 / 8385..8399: -0.098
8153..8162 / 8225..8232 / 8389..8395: -0.094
